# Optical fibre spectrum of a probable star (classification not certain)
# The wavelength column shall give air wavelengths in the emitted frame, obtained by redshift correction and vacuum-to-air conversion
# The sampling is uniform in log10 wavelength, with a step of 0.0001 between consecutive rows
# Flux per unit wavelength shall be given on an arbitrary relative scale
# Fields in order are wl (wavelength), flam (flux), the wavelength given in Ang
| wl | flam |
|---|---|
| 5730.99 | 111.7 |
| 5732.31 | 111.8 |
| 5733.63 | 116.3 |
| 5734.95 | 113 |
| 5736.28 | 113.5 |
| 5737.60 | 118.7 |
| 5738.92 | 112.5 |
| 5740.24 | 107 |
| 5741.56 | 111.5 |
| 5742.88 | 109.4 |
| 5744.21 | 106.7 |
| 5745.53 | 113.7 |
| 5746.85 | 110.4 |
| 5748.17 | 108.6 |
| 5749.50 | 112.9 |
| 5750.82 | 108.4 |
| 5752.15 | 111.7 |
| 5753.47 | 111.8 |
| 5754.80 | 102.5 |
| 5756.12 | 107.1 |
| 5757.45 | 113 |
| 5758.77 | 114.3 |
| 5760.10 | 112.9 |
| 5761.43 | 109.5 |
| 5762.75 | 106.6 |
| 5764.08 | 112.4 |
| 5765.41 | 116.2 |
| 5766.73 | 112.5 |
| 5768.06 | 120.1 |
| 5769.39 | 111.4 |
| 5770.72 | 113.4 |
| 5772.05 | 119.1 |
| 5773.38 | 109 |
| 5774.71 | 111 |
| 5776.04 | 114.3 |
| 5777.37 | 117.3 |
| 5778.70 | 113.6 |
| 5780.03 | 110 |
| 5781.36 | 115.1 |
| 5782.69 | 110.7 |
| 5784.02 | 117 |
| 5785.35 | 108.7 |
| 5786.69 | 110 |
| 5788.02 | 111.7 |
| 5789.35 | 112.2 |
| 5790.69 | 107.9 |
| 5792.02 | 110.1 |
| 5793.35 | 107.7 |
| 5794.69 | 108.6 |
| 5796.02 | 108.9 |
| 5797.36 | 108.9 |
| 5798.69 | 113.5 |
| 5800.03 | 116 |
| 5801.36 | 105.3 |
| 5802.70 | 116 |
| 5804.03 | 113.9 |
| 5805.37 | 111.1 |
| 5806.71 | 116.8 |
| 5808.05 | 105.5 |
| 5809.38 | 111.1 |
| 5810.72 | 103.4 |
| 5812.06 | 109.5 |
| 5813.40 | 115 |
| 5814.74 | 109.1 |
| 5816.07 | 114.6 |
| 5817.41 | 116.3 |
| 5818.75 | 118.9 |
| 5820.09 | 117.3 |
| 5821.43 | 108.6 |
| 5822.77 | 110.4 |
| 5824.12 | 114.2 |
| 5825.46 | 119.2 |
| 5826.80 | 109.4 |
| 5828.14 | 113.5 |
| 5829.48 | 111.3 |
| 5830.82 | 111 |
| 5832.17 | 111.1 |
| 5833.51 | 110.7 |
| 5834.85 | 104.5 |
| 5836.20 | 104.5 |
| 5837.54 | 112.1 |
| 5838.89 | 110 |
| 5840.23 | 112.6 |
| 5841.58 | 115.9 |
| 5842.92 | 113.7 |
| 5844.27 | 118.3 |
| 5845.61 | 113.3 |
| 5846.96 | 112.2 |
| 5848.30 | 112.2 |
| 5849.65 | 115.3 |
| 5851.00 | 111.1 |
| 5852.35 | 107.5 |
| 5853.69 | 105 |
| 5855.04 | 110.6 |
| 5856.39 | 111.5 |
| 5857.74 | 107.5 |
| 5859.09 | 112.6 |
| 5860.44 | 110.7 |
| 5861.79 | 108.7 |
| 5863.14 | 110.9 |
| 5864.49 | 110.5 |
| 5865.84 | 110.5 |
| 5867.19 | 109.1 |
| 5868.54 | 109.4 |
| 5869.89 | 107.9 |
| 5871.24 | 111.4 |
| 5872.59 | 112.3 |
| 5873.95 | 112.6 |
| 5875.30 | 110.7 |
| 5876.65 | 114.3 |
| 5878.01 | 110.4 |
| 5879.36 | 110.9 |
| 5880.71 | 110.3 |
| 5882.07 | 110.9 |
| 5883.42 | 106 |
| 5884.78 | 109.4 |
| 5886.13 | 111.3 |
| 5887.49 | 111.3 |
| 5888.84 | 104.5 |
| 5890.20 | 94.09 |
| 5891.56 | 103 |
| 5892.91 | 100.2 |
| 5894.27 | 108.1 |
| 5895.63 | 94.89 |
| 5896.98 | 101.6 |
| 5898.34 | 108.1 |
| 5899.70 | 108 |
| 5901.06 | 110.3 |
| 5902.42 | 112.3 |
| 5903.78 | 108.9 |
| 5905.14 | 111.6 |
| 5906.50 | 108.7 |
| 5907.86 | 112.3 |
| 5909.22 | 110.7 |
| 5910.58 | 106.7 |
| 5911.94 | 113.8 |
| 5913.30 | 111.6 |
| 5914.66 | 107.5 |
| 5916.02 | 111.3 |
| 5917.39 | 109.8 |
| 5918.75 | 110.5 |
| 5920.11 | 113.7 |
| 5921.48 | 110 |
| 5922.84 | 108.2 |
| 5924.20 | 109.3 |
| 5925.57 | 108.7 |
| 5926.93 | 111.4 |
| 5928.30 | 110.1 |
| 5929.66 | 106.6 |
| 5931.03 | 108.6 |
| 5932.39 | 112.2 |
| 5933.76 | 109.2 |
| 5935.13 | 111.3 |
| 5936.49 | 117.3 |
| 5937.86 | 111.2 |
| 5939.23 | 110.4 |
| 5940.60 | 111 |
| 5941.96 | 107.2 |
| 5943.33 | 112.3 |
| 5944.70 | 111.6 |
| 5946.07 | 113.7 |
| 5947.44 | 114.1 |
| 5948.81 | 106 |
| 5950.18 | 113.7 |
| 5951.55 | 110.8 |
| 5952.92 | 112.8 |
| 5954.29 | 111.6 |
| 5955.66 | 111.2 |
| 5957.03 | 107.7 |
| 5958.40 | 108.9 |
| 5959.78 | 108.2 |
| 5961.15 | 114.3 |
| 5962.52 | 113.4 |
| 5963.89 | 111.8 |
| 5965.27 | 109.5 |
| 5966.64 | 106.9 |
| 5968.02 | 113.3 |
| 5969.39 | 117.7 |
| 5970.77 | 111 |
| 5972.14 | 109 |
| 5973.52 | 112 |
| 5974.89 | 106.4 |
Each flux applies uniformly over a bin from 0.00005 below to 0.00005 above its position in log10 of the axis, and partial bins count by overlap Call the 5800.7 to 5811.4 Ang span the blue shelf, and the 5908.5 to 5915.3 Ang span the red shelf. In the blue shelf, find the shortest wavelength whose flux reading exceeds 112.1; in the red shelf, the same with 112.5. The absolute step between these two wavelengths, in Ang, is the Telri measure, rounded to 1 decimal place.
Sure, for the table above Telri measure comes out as 109.2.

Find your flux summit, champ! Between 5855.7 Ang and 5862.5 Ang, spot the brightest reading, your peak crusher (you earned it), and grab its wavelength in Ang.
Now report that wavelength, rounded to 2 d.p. 5859.09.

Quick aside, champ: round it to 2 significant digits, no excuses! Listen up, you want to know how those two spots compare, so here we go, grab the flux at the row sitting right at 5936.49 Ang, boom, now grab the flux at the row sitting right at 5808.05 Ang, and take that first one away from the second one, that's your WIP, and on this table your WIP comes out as -12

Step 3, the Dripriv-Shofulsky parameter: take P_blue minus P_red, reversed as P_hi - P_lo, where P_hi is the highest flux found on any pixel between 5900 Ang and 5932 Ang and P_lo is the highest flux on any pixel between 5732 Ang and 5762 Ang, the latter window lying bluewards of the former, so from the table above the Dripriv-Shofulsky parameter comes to -5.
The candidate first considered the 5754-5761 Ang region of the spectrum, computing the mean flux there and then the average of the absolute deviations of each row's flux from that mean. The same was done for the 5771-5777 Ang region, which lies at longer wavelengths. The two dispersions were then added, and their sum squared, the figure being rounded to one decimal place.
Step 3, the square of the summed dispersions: 55.9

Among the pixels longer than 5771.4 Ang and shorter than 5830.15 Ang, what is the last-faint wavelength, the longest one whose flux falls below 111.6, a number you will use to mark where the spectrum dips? 5829.48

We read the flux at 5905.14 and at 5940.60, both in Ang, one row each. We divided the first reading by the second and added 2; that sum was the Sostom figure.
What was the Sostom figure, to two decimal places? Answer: 3.01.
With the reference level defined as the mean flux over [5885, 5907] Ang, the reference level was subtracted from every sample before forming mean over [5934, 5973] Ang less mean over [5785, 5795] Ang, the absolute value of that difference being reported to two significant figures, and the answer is 1.7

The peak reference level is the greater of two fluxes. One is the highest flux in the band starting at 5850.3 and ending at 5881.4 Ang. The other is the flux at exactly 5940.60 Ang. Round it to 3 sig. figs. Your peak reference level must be 114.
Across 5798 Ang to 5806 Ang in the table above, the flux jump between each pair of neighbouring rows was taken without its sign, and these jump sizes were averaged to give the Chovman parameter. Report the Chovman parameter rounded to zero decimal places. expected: 6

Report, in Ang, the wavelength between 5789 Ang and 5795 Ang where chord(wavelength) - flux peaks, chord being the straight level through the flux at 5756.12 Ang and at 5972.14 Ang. 5793.35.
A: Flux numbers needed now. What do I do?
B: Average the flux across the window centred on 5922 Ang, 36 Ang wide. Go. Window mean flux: 110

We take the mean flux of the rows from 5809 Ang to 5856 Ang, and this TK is 112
